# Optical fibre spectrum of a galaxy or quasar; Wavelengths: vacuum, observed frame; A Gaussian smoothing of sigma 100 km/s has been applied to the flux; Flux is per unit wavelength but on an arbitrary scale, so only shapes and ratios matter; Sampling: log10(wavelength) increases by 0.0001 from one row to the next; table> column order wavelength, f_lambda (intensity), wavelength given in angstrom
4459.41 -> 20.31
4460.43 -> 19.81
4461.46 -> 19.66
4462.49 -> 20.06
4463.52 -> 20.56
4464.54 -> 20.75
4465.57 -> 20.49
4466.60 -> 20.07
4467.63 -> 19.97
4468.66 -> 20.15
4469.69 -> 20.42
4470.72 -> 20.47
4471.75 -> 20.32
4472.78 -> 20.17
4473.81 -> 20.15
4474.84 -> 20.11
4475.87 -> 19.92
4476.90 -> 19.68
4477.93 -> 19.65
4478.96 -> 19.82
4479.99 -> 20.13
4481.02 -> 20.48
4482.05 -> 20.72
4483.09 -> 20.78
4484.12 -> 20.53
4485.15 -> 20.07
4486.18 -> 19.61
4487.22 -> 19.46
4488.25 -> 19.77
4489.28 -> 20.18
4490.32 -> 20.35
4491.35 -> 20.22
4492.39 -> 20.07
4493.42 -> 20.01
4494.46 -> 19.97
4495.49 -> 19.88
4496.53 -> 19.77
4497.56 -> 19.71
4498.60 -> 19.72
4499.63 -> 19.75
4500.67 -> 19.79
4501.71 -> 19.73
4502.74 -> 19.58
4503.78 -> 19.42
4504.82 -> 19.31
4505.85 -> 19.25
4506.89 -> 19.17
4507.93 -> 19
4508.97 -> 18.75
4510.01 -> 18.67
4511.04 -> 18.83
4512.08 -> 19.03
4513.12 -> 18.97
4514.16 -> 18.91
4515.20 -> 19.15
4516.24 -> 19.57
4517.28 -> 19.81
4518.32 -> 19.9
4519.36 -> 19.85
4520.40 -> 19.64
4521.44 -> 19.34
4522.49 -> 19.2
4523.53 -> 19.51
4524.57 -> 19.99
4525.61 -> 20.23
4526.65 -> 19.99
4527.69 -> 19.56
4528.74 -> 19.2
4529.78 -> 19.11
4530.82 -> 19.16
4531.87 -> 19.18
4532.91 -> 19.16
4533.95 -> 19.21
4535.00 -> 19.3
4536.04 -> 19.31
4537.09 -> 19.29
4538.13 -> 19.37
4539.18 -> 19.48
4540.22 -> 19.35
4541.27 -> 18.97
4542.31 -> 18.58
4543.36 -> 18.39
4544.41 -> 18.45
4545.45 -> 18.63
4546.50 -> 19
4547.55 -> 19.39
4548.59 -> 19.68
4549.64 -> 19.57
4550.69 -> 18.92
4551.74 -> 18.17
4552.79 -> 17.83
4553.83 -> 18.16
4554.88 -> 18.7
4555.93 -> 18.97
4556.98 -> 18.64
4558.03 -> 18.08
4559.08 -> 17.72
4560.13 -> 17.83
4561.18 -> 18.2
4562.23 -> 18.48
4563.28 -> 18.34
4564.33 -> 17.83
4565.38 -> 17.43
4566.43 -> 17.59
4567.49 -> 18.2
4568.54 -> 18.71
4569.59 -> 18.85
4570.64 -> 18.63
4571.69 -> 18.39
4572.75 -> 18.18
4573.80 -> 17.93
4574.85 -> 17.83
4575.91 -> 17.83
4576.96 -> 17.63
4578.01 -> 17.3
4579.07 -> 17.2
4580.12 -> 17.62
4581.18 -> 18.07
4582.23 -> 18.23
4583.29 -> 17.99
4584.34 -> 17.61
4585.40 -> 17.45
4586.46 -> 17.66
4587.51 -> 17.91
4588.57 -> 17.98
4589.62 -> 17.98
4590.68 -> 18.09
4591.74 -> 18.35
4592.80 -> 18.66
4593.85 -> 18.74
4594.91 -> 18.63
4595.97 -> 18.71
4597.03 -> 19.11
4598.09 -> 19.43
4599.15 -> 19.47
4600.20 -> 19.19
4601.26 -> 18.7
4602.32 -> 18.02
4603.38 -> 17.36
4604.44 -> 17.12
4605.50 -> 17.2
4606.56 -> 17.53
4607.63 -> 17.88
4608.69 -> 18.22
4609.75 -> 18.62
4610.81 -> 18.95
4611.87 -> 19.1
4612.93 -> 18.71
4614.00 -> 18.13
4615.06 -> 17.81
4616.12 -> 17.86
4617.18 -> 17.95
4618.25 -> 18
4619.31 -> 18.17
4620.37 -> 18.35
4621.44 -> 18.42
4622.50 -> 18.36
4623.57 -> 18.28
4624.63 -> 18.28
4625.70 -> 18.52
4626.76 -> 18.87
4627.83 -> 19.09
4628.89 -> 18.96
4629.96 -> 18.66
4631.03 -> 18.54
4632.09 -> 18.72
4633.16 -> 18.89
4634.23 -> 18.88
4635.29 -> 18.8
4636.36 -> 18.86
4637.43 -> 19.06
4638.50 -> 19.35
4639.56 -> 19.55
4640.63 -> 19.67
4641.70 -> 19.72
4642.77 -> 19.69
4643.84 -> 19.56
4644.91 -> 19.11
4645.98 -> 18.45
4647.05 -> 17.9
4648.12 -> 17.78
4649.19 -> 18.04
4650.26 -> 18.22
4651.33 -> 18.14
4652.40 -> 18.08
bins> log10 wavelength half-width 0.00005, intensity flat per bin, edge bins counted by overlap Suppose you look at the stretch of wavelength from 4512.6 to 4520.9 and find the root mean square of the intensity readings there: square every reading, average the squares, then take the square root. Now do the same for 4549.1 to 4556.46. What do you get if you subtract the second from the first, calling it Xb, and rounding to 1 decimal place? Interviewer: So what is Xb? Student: 0.9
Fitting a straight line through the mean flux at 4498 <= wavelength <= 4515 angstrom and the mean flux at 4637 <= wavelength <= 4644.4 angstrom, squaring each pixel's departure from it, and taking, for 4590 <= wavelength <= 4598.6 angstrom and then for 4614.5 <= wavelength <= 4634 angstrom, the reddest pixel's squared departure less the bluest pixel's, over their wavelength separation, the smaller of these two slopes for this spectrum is -0.24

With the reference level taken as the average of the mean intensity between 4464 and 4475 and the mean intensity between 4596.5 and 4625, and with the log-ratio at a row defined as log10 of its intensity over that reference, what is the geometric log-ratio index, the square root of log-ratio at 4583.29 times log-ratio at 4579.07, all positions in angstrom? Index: 0.039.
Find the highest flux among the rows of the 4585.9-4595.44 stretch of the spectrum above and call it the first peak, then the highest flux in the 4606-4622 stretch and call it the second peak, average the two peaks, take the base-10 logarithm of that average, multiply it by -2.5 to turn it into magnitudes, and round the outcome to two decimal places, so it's -3.19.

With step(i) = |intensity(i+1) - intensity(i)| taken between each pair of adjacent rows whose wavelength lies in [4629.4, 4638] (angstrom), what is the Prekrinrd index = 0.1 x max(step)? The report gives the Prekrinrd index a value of 0.020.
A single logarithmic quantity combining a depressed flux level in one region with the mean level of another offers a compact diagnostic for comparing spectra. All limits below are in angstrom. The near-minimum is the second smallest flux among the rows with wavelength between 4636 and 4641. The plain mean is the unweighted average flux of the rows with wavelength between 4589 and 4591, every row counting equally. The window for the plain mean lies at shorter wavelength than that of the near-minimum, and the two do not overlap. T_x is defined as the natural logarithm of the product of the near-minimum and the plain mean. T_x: 5.84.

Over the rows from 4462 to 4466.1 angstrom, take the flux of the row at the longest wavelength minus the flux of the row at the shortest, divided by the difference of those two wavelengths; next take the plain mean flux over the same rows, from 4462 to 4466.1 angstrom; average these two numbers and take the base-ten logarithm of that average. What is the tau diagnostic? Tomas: 1.01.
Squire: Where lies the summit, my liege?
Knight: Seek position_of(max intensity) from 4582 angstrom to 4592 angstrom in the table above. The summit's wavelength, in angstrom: 4591.74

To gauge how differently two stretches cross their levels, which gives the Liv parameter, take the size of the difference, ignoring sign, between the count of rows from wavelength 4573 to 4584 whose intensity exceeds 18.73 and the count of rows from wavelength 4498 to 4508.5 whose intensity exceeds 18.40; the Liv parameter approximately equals 10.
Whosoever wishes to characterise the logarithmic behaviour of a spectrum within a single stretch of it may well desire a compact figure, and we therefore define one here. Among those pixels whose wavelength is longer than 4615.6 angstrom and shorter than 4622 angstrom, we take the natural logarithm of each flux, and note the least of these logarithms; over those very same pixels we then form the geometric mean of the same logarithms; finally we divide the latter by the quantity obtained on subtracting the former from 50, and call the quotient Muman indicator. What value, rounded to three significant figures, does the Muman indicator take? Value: 0.0615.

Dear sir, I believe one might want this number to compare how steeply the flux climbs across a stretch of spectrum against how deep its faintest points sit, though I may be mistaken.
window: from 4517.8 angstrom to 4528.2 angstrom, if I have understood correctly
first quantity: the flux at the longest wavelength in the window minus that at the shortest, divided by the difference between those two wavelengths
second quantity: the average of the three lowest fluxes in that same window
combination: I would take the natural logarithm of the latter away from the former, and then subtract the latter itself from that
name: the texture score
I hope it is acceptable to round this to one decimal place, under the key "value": -22.3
